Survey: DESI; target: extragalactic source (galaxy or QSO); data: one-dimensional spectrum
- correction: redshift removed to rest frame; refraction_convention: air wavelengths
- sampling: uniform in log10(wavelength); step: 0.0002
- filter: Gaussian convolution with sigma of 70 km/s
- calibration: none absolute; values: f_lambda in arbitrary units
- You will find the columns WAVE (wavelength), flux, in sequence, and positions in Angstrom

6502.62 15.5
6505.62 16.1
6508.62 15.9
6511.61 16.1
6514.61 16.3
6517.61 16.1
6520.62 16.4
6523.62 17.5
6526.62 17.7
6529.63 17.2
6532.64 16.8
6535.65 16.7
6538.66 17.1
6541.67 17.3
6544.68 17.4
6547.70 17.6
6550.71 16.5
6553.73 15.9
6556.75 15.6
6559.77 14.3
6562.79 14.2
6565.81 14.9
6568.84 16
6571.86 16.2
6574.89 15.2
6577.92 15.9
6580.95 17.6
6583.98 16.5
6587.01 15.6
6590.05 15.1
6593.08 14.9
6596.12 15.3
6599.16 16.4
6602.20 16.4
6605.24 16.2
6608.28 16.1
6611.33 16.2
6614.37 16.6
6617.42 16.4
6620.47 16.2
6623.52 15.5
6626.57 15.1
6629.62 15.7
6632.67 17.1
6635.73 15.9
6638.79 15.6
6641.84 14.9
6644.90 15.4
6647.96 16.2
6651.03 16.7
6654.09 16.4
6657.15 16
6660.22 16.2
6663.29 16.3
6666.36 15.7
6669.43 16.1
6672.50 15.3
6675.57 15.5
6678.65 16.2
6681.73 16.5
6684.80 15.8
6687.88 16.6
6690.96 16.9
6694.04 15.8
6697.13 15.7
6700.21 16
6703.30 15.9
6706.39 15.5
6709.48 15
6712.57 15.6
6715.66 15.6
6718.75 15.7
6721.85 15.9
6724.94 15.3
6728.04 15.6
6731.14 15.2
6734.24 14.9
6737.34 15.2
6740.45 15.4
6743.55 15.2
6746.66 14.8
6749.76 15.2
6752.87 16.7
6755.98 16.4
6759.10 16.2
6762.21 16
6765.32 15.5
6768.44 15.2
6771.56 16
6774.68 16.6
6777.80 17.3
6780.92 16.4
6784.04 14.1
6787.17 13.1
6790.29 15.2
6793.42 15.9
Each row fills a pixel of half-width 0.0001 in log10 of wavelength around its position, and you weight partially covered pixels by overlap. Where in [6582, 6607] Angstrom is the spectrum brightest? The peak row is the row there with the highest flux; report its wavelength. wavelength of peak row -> 6583.98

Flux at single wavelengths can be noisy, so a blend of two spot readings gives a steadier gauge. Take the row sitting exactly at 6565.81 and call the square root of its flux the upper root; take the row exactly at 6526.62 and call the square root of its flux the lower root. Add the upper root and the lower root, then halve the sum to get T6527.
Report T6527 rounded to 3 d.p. 4.034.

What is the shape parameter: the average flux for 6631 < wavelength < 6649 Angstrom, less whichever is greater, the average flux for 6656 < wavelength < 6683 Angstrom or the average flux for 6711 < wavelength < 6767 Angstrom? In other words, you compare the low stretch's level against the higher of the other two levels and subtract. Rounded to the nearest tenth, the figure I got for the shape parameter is -0.1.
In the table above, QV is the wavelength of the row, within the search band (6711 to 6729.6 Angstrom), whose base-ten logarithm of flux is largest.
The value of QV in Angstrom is 6721.85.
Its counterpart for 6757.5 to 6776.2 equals 6774.68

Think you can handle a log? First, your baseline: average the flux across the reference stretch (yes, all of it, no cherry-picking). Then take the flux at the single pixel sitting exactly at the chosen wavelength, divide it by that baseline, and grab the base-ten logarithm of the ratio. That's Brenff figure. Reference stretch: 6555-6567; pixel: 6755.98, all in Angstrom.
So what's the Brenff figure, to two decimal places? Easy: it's 0.05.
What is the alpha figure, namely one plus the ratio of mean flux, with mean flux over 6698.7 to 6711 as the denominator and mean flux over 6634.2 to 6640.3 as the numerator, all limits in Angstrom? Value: 2.01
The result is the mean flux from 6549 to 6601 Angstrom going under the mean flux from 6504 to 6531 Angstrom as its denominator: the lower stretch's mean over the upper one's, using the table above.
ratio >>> 1.06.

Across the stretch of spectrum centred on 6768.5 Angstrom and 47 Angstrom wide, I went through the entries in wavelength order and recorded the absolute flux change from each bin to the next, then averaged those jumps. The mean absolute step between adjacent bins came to 0.84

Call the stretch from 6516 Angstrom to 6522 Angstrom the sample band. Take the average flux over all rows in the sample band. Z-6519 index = 16.2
